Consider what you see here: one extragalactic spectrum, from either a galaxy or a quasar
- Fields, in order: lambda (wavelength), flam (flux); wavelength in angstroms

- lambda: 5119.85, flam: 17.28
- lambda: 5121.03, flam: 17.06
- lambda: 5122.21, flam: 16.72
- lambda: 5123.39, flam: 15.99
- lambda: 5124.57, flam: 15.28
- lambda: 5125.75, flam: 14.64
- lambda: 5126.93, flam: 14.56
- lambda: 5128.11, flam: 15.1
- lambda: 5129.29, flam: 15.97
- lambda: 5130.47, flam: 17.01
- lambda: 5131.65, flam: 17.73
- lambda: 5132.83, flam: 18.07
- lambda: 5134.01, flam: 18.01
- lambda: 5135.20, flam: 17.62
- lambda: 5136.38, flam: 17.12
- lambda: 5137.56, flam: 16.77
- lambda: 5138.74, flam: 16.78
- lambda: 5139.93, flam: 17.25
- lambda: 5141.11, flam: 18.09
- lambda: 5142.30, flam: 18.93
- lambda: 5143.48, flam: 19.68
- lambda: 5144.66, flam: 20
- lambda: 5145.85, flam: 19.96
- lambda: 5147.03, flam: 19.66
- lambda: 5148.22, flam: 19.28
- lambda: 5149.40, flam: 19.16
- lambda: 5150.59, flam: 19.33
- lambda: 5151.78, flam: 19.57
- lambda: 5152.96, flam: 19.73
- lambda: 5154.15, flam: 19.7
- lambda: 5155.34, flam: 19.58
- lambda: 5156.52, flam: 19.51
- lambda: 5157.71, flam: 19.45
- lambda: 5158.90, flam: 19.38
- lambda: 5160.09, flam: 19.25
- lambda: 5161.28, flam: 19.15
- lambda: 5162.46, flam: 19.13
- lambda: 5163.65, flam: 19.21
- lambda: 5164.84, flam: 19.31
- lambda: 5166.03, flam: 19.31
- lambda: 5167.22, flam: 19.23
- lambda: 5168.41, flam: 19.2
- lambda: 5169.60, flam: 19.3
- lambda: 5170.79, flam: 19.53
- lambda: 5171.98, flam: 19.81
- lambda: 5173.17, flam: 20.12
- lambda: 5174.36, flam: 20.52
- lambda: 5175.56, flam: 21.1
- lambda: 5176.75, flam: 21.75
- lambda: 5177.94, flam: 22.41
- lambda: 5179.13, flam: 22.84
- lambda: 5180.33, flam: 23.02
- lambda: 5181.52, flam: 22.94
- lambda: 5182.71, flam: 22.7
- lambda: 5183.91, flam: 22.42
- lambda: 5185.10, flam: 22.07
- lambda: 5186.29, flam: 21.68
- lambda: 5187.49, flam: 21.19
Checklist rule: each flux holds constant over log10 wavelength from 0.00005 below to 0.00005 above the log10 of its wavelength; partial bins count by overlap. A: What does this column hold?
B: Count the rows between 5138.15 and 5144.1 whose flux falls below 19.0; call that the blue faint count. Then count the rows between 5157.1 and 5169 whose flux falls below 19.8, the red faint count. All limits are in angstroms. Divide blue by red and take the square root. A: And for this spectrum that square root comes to 0.63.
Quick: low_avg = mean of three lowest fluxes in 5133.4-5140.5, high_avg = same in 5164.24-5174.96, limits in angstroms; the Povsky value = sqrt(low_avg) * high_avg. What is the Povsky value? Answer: 79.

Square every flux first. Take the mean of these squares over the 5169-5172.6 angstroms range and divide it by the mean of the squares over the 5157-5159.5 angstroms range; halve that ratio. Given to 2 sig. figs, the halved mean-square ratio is 0.51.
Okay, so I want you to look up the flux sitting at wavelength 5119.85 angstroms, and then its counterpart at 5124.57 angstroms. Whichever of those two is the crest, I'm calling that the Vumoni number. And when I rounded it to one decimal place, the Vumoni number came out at 17.3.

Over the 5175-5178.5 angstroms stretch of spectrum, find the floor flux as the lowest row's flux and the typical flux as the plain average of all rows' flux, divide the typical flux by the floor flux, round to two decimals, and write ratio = 1.03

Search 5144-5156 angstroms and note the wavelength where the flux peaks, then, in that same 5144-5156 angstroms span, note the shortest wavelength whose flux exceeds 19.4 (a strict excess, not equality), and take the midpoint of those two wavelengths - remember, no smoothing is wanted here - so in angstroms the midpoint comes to 5144.7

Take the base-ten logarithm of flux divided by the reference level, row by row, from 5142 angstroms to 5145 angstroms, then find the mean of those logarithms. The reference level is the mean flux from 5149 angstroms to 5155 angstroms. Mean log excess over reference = 0.001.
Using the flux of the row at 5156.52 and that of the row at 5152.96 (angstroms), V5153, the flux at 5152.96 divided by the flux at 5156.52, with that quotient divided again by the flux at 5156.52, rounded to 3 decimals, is 0.052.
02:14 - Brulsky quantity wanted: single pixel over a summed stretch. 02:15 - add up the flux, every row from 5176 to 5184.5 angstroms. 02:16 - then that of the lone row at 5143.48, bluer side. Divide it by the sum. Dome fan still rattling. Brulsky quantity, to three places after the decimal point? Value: 0.124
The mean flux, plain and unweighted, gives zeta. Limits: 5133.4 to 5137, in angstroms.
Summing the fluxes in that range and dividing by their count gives 17.6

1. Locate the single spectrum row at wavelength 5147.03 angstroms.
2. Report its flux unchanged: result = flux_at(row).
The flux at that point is 19.66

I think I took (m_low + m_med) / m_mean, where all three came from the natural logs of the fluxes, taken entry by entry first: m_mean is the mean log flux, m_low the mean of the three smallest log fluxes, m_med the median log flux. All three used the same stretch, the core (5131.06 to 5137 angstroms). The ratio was 1.996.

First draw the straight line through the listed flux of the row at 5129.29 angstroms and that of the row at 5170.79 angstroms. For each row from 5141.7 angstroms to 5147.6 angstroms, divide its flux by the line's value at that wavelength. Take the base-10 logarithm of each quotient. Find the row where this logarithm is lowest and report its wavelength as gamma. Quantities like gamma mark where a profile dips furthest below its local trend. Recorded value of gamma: 5142.30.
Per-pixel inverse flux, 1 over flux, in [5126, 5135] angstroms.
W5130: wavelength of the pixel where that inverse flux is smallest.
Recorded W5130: 5132.83 angstroms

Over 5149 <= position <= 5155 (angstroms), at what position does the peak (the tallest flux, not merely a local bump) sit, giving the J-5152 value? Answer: 5152.96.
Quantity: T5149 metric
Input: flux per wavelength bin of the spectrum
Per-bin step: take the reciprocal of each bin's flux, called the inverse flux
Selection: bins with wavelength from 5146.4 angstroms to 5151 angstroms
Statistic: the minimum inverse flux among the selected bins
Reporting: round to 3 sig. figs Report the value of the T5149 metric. 0.0509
